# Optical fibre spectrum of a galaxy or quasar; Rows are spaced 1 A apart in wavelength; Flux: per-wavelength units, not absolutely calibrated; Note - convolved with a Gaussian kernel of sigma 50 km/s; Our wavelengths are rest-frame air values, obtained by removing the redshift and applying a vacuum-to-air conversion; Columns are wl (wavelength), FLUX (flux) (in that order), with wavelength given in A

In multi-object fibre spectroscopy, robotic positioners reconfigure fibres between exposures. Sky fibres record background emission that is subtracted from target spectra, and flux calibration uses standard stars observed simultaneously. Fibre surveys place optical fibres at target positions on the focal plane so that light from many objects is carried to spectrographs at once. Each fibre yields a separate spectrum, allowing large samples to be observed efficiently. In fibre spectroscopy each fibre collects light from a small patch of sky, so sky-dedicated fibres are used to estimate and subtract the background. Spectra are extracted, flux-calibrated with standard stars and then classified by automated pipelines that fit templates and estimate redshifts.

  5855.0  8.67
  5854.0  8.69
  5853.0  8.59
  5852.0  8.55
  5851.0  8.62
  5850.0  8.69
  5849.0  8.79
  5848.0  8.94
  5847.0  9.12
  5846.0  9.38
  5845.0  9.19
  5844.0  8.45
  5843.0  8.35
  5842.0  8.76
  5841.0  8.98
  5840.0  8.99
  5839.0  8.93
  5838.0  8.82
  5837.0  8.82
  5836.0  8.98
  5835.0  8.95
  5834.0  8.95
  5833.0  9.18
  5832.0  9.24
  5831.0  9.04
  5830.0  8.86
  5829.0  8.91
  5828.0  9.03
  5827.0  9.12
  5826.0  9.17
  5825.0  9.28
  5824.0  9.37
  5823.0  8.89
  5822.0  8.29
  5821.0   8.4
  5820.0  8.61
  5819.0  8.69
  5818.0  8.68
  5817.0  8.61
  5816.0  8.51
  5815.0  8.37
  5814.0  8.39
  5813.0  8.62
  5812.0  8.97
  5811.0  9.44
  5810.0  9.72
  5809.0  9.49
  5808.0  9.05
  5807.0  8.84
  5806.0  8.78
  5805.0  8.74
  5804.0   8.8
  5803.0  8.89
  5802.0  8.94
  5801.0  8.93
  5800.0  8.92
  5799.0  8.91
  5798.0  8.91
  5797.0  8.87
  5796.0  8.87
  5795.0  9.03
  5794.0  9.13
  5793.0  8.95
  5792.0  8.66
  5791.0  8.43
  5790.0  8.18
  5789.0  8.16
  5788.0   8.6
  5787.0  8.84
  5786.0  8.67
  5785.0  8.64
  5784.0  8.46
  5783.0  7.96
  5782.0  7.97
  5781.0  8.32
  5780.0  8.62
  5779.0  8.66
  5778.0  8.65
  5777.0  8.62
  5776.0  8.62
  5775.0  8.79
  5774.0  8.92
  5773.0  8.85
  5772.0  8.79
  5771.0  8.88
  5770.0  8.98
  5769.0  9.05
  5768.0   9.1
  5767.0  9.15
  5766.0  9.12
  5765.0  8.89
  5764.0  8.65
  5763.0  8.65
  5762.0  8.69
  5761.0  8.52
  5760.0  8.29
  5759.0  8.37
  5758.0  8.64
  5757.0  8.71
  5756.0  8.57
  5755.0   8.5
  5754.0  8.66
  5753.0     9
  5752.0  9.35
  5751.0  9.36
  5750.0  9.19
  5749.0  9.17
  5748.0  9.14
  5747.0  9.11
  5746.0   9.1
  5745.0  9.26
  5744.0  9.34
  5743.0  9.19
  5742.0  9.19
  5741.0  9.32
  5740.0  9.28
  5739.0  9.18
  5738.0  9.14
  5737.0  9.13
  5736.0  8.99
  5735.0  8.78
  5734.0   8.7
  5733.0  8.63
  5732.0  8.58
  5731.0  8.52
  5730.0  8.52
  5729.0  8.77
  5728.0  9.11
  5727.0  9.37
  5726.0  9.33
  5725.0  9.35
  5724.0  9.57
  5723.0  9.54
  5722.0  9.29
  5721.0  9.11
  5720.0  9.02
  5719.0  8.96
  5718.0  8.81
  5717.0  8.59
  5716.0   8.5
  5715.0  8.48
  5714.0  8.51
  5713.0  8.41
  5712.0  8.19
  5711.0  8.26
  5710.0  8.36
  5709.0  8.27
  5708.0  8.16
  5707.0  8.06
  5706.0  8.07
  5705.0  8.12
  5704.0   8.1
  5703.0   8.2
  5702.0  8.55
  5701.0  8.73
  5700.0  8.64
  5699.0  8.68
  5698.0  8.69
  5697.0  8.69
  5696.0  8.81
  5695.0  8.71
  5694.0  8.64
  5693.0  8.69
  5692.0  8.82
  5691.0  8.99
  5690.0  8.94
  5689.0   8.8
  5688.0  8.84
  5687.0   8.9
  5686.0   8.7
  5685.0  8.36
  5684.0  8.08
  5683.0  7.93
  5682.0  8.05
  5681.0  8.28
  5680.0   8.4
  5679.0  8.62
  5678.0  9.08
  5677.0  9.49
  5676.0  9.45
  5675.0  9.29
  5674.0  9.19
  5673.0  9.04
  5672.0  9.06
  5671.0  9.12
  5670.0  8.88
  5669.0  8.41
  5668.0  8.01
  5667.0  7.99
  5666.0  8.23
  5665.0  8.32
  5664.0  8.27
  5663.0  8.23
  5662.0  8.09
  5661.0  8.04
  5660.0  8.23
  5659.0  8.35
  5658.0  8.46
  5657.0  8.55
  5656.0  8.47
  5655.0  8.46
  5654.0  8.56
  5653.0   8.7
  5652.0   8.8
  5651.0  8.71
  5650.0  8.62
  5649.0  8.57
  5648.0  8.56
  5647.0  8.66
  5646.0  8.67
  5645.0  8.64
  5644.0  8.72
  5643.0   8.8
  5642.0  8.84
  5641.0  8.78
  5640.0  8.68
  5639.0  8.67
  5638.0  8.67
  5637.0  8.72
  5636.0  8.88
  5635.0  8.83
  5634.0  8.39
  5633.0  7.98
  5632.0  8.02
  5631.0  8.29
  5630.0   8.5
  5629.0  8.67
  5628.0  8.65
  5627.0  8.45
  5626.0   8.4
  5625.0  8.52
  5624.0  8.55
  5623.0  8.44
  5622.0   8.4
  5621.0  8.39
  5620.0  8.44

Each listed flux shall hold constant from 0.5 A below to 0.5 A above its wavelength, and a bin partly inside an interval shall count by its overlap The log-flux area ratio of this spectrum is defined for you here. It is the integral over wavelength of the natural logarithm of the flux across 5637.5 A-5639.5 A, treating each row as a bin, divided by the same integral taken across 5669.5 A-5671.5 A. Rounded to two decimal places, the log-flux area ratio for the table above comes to 0.98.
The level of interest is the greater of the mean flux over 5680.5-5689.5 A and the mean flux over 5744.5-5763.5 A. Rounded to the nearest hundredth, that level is 8.86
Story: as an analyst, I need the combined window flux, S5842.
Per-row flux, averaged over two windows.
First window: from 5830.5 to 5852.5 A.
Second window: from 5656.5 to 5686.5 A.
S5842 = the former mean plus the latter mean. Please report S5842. 17.4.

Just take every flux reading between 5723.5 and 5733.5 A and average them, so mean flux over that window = 9.0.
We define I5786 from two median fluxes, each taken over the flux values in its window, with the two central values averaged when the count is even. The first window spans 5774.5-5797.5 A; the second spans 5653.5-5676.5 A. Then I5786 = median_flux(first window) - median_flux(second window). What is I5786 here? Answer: 0.18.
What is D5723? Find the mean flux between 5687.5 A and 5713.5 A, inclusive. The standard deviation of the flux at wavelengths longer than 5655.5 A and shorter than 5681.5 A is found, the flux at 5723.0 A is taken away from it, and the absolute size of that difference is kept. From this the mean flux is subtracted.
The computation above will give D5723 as 0.56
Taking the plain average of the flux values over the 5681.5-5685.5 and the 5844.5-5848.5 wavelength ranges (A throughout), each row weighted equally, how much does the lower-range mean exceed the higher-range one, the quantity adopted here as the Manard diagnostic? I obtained -1.05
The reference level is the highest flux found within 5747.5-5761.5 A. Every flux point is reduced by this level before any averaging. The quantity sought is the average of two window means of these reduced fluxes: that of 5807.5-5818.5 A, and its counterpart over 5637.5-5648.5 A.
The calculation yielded -0.56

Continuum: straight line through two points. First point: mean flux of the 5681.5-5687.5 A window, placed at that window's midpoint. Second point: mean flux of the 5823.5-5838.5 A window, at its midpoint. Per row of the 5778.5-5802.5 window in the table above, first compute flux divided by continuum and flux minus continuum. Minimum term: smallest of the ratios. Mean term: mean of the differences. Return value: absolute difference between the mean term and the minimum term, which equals 1.1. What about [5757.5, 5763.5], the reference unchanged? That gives 1.1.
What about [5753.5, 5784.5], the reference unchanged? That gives 1.0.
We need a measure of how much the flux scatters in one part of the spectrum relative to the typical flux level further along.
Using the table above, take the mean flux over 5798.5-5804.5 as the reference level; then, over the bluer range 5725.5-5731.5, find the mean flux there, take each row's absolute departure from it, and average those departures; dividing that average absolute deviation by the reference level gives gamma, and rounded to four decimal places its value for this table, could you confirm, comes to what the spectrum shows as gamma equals 0.0375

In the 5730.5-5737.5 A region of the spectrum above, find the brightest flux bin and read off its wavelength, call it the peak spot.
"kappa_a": 5737.0 A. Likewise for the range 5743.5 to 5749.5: 5744.0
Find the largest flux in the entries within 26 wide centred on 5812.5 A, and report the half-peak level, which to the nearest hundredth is 4.86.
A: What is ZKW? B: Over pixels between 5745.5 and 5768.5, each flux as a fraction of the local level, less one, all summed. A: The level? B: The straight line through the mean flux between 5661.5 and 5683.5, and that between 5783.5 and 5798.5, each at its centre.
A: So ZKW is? 0.5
